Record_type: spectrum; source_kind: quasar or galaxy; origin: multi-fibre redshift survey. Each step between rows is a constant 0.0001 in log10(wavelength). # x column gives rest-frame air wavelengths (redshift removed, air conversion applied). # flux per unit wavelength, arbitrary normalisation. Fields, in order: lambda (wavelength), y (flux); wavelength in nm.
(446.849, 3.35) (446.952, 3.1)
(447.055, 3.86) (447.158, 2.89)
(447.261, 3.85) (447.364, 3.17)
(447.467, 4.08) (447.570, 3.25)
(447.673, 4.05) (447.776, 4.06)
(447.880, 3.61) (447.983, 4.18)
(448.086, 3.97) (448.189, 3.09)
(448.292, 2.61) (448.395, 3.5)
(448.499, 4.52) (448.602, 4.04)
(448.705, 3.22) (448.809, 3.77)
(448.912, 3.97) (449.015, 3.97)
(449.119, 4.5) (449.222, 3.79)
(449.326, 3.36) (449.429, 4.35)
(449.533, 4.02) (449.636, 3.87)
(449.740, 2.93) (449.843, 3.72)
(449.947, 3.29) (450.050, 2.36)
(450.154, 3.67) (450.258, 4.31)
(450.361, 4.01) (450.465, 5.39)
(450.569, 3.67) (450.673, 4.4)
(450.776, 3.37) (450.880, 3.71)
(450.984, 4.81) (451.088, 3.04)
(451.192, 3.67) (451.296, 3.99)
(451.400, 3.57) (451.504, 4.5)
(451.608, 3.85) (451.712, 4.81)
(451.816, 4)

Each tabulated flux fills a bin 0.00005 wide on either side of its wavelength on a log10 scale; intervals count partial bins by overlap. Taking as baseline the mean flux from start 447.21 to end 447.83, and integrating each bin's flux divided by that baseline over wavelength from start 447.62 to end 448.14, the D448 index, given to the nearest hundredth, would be 0.55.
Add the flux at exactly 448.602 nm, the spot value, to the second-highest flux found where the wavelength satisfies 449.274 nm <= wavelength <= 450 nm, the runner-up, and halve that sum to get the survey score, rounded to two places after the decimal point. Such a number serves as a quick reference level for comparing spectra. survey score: 4.03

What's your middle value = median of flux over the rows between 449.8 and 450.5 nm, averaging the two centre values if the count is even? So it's 3.72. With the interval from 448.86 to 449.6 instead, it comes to 3.97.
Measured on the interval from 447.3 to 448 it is 4.05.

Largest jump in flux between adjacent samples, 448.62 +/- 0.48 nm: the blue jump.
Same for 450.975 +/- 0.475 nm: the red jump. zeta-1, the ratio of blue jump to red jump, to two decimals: 0.58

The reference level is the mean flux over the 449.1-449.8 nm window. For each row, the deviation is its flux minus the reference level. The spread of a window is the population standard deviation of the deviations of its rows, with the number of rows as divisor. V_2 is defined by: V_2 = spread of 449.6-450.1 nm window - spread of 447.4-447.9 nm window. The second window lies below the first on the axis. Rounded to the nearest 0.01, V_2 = 0.22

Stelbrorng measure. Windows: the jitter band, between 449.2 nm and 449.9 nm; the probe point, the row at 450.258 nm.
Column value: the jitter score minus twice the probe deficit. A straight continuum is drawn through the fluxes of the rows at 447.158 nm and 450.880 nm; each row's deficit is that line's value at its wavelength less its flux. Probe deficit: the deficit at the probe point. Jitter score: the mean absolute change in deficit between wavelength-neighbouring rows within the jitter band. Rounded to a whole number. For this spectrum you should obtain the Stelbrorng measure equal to 2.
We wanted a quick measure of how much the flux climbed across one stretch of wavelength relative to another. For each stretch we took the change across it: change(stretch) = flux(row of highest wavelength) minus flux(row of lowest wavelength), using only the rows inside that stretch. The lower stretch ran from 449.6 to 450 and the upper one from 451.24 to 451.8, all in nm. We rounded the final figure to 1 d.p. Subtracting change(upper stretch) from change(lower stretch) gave -1.4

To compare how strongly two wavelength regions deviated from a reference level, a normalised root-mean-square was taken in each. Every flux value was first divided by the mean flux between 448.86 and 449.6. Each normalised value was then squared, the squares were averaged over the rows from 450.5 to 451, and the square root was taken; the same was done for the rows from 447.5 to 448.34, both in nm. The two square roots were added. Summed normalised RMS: 1.92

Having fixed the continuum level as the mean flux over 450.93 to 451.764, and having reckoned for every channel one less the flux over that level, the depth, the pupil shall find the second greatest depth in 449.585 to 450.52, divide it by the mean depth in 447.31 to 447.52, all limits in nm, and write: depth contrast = 2.7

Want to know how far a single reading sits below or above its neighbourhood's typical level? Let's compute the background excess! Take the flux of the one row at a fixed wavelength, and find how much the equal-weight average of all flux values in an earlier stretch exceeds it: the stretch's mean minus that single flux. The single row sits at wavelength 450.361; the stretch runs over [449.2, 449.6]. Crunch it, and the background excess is -0.1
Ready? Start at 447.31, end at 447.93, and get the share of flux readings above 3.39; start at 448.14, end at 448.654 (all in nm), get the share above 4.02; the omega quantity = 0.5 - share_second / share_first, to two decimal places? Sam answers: -0.10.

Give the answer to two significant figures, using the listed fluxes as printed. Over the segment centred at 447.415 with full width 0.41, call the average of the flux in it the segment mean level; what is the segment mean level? 3.6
